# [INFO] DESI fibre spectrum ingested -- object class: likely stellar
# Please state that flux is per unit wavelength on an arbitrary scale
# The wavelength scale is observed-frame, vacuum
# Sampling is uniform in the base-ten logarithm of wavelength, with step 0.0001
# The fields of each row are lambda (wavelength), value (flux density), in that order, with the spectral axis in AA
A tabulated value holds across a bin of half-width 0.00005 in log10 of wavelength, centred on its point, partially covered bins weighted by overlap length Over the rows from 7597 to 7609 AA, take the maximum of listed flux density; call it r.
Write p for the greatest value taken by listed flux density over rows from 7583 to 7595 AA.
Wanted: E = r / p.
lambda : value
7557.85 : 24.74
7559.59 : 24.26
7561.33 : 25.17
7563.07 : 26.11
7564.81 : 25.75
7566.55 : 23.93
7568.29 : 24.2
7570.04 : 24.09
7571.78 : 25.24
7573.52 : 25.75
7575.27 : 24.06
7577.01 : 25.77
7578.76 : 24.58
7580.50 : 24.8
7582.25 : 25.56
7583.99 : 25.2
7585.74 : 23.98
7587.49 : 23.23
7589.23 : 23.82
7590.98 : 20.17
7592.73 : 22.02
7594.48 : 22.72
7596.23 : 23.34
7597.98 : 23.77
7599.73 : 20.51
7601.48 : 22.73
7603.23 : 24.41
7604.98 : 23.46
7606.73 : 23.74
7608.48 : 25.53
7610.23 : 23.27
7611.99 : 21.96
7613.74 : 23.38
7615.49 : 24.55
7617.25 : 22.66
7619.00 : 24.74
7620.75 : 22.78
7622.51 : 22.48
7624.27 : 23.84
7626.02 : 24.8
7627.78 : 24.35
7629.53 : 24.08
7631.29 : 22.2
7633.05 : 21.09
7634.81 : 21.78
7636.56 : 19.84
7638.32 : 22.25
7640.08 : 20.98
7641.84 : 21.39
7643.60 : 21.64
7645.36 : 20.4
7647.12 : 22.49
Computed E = 1.01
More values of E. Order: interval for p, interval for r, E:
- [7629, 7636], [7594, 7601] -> 0.99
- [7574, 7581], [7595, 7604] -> 0.95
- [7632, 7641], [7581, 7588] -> 1.15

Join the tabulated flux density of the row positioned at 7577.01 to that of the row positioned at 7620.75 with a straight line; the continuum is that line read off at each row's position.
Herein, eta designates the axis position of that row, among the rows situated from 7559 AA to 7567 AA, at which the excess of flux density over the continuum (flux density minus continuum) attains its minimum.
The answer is 7559.59 AA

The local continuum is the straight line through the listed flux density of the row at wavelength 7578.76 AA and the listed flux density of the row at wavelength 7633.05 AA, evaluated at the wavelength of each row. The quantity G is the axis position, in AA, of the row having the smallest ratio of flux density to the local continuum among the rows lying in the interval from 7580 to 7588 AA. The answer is 7587.49 AA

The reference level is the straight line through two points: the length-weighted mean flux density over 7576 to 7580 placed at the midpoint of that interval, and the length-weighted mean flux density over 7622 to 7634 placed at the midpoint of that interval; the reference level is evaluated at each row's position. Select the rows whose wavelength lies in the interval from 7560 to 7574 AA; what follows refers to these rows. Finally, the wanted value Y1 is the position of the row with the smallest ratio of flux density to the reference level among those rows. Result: 7566.55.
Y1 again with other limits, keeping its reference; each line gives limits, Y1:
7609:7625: 7611.99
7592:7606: 7599.73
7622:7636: 7633.05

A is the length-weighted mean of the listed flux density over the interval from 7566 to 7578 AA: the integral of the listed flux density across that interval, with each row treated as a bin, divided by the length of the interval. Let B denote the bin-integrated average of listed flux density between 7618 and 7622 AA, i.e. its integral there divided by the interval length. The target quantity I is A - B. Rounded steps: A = 24.7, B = 23.6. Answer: 1.1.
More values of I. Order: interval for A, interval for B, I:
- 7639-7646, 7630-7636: -0.6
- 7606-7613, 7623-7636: 0.5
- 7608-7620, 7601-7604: 0.0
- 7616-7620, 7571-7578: -1.4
